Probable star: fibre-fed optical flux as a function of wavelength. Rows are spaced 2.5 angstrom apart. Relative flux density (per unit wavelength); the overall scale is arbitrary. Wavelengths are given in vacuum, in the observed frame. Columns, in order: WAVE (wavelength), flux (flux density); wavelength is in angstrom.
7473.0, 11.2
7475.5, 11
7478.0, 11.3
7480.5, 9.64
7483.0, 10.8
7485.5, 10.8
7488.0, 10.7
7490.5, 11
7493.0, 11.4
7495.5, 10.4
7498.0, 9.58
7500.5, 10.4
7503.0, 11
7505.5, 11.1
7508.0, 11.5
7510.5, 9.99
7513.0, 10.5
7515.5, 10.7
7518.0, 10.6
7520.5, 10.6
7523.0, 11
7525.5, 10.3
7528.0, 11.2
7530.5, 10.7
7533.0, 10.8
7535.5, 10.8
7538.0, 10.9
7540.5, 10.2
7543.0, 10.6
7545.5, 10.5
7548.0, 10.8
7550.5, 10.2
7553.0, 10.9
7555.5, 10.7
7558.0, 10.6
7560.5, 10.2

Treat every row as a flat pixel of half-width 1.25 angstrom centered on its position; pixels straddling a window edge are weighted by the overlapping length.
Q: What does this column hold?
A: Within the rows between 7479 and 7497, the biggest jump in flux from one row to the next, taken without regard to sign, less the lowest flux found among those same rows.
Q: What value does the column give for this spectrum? -8.48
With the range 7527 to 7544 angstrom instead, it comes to -9.50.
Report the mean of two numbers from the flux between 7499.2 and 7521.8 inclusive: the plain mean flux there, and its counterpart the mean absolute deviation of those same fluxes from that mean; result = 5.52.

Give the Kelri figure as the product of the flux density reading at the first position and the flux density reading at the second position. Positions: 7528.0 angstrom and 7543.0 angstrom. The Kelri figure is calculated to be 119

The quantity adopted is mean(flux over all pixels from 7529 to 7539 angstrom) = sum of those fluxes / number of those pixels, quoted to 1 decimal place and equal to 10.8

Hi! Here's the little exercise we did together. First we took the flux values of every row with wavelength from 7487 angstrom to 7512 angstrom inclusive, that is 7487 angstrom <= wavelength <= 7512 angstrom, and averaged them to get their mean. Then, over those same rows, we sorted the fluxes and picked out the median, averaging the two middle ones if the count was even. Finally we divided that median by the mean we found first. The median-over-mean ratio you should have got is 1.01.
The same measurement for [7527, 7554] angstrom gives 1.01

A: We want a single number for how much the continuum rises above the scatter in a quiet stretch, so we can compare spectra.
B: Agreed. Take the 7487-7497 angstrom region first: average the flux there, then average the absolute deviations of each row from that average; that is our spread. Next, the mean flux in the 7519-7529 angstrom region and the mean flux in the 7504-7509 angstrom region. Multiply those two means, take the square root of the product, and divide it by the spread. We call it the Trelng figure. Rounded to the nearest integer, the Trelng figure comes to 34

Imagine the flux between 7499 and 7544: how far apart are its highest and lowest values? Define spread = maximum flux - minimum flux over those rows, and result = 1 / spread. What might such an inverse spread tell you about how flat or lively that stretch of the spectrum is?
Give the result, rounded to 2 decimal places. 0.66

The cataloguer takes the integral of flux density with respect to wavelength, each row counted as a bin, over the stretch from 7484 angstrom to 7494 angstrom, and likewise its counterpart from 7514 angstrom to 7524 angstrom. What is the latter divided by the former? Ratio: 0.98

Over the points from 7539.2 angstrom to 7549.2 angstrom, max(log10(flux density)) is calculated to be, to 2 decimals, 1.03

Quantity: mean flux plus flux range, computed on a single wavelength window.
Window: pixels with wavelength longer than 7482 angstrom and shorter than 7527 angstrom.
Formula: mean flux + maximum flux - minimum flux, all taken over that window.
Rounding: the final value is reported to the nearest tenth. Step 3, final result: 12.6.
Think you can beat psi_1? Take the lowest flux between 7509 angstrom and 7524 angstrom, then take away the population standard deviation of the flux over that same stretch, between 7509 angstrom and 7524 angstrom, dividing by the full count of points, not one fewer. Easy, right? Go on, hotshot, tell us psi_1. 9.7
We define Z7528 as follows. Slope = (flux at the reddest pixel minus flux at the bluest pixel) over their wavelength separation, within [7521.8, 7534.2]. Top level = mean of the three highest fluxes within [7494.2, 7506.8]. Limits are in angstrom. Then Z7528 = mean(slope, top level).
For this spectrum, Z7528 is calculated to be 5.41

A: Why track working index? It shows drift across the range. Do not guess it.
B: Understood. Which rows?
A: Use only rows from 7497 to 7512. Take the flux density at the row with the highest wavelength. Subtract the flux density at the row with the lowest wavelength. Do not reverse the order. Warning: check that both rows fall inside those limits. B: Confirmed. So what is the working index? 0.41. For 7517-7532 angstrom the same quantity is 0.10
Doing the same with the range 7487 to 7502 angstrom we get -0.30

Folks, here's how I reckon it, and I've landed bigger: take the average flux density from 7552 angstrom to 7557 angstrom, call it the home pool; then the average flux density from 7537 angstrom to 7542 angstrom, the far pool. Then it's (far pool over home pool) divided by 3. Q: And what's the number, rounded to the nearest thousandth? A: 0.326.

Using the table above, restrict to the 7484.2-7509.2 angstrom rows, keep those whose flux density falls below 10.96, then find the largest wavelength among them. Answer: 7500.5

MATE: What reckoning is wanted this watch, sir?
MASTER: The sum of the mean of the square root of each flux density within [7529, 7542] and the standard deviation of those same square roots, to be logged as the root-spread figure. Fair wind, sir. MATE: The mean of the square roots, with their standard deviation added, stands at 3.31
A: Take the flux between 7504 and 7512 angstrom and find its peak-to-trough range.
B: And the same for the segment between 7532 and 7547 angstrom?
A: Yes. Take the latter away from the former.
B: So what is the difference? 0.81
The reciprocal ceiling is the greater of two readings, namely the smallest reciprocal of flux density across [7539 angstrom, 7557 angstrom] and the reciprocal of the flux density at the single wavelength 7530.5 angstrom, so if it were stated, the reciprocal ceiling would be 0.093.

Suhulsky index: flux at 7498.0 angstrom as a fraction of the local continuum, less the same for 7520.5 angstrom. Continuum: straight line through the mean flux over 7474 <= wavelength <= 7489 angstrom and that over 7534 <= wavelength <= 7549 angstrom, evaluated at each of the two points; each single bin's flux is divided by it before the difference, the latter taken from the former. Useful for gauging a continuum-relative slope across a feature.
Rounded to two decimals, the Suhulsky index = -0.10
